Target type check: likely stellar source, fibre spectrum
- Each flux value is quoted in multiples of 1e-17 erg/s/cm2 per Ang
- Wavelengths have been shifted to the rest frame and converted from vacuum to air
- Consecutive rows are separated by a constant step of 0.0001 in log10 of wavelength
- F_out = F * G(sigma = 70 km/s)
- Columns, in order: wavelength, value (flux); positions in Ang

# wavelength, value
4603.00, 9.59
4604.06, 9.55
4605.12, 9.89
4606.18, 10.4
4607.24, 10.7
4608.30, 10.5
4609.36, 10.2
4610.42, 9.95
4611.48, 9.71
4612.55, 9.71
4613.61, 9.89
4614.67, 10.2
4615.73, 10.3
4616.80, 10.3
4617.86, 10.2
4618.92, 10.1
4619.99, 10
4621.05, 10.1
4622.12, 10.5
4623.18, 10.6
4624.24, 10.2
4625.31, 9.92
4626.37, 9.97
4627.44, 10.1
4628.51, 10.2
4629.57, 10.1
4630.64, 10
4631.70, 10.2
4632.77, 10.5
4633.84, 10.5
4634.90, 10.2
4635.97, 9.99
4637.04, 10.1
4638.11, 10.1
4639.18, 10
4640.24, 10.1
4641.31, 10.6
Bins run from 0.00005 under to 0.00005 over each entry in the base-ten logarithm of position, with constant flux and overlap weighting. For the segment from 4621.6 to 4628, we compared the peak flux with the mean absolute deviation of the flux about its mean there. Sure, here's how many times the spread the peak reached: 47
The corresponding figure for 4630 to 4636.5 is 59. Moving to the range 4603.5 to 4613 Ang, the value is 31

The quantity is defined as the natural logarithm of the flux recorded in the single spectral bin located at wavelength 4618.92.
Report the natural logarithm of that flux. 2.31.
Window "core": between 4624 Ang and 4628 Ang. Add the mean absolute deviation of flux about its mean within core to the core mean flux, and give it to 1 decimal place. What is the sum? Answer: 10.1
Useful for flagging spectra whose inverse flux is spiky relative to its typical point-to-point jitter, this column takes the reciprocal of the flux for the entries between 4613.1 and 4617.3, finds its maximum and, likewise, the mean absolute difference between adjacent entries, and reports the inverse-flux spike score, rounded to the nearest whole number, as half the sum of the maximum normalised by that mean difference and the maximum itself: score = 38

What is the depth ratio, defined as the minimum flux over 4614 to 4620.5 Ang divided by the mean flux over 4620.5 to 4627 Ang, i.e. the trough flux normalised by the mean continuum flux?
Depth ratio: 0.98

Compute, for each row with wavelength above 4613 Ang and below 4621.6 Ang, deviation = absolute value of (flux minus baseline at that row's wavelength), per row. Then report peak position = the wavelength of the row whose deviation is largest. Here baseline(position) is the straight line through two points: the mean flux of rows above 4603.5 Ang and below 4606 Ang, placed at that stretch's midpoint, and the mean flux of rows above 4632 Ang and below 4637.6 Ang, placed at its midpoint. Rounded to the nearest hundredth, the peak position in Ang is 4615.73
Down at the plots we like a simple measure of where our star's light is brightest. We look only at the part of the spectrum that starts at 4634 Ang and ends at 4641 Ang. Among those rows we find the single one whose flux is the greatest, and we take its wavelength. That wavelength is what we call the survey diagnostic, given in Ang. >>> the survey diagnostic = 4634.90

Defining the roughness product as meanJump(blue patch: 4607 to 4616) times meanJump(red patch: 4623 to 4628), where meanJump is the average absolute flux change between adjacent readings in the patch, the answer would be 0.042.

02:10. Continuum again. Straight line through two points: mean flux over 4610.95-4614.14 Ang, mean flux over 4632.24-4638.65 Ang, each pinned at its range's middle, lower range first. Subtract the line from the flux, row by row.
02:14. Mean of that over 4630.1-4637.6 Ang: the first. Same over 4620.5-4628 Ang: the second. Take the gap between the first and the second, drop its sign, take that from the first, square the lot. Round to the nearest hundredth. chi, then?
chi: 0.03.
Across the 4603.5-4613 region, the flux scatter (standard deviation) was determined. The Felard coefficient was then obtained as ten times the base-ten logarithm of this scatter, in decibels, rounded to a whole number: -4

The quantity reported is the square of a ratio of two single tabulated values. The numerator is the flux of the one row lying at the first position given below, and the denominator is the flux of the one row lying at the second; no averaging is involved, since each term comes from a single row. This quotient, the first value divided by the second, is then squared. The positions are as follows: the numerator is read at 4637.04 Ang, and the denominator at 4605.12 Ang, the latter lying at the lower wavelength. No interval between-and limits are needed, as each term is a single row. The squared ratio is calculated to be 1.04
